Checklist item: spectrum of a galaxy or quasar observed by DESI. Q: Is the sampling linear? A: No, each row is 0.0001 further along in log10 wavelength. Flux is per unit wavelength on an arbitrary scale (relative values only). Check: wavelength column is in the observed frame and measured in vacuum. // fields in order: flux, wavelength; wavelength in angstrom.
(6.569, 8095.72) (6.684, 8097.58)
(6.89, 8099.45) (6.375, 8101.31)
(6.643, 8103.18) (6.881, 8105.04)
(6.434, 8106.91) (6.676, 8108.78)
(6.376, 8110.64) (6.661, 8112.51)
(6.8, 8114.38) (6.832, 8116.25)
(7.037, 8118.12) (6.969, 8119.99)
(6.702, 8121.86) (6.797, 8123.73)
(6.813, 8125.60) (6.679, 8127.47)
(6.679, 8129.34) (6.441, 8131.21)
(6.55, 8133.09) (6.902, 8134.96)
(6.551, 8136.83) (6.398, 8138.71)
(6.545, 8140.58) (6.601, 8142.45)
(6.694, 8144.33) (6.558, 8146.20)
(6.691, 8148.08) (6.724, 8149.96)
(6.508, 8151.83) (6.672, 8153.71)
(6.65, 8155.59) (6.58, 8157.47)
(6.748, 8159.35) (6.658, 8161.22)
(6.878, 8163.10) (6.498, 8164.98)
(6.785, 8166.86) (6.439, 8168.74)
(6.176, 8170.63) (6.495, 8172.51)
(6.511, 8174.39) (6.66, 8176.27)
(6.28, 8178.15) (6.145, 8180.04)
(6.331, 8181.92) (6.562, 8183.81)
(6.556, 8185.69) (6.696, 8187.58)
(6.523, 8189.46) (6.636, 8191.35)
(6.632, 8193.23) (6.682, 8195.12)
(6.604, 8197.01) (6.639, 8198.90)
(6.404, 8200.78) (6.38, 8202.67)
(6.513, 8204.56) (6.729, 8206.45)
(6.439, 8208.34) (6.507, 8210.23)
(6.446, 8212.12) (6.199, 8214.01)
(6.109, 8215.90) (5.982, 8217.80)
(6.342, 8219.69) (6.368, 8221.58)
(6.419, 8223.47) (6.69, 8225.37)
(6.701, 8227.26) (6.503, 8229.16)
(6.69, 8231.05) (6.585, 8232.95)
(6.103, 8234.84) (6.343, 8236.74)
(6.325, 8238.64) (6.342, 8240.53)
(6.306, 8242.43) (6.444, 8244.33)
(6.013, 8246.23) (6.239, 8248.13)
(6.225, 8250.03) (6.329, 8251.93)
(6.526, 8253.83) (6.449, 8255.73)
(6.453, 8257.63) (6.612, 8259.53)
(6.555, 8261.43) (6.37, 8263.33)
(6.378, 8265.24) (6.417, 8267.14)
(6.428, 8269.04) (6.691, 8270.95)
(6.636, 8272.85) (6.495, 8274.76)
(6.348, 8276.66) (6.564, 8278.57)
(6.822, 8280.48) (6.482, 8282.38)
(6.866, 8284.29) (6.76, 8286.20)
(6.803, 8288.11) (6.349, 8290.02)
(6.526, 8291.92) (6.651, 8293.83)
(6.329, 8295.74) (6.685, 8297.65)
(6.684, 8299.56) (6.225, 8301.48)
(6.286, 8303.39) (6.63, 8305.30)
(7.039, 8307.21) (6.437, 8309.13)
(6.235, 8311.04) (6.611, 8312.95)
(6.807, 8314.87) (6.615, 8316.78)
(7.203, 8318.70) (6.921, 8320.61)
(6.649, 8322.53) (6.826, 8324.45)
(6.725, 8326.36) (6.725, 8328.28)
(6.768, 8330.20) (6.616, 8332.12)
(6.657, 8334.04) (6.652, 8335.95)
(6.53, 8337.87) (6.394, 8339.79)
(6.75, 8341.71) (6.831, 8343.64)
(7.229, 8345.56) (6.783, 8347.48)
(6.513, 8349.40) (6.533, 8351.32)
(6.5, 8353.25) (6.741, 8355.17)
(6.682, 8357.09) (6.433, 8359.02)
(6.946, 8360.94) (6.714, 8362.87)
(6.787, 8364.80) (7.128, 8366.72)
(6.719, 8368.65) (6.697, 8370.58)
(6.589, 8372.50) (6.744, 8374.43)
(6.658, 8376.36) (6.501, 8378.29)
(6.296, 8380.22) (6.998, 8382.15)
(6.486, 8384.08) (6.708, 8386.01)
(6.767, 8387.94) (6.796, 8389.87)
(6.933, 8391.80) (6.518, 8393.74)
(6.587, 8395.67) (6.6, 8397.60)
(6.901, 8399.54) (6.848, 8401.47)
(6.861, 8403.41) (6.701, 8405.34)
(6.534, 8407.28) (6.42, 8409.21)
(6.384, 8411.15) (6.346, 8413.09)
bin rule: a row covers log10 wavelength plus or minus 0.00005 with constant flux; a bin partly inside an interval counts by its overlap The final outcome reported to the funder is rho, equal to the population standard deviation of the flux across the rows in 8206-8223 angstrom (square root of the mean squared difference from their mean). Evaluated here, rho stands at 0.21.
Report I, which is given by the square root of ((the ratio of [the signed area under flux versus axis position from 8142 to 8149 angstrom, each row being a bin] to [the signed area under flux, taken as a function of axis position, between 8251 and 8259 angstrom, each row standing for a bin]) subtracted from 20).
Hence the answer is 4.37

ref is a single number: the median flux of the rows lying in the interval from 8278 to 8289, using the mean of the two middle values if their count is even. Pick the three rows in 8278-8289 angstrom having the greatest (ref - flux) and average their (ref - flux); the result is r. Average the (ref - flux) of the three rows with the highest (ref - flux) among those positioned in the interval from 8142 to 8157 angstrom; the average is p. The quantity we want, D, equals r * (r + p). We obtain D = 0.07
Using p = 0.23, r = 0.2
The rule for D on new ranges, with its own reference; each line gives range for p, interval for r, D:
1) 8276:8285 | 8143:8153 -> 0.10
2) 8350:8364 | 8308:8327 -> 0.23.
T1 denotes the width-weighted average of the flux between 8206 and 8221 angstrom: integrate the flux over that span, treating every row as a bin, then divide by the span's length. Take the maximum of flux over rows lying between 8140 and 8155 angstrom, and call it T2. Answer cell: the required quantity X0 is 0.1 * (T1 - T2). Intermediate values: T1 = 6.33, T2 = 6.724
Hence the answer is -0.039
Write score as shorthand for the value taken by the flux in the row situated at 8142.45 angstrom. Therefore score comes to 6.601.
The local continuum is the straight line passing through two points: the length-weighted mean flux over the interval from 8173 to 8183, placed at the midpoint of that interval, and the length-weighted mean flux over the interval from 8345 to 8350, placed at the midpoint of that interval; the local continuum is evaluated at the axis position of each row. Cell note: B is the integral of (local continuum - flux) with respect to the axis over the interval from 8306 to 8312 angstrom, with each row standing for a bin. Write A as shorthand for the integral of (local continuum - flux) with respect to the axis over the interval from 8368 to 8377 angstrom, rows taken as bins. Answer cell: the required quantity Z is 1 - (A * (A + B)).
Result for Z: -5.1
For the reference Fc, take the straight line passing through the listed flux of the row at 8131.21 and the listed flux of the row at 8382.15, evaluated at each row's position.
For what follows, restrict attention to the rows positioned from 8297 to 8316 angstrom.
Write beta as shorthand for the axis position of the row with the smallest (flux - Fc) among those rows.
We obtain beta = 8311.04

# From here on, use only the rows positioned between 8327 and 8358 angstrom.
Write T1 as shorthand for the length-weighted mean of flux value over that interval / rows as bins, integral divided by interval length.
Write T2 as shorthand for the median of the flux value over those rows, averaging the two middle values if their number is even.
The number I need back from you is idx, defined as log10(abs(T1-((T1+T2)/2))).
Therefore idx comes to -2.19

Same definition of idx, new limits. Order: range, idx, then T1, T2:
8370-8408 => -2.23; 6.69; 6.70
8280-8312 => -1.56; 6.57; 6.63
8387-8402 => -1.69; 6.74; 6.78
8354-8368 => -1.82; 6.77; 6.74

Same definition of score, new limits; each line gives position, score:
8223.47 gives 6.419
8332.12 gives 6.616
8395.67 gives 6.587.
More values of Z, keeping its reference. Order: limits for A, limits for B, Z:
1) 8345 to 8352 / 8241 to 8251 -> -1.6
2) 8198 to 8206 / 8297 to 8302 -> 1.2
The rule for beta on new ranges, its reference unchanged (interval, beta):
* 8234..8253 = 8246.23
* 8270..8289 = 8276.66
